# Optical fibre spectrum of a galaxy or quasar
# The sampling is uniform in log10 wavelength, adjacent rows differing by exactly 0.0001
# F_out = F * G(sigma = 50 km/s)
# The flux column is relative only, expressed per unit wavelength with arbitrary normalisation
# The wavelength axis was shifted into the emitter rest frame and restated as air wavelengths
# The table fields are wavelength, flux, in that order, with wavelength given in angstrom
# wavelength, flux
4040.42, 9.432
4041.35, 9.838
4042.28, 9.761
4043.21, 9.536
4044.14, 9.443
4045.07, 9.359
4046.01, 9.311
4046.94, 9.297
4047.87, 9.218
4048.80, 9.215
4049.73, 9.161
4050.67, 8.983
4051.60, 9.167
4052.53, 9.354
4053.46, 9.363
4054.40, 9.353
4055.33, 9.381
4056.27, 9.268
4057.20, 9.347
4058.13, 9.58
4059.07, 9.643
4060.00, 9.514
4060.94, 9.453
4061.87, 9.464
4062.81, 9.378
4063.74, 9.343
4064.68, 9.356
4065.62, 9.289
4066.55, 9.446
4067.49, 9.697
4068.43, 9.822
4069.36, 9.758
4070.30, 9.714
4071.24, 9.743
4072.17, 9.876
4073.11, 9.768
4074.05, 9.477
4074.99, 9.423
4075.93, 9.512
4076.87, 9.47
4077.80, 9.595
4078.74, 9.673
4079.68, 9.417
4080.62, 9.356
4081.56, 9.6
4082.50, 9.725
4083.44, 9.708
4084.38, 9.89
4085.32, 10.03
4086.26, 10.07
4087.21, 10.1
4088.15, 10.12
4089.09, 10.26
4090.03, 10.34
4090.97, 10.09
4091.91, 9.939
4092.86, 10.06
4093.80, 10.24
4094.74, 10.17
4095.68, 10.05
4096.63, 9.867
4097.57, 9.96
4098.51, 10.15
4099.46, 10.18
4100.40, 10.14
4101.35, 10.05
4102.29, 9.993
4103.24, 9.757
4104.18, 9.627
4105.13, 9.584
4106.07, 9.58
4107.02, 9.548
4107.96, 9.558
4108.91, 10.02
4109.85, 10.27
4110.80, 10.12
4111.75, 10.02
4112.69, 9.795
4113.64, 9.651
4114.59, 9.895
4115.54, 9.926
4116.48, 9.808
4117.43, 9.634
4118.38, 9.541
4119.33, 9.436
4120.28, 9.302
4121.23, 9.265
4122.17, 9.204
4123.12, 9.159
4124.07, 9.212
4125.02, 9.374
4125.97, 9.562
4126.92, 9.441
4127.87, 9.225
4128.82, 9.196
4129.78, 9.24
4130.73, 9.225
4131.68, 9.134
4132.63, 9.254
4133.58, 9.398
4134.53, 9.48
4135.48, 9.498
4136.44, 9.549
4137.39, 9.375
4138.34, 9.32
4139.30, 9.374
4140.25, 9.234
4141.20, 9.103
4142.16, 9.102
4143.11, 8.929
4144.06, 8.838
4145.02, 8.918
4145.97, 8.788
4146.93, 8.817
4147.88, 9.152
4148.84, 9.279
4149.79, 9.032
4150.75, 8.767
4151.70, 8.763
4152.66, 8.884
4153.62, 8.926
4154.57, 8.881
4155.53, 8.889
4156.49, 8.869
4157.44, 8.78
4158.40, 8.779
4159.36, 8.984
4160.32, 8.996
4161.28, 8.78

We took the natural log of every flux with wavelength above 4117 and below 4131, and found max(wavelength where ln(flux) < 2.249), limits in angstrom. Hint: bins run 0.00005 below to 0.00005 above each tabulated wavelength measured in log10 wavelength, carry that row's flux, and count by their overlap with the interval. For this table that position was 4130.73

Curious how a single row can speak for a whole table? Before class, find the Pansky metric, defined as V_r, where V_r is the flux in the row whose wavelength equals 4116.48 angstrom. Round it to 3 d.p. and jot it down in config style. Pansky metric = 9.808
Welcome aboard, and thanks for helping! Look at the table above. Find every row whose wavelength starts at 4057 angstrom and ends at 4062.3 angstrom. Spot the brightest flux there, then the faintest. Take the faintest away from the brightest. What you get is 0.30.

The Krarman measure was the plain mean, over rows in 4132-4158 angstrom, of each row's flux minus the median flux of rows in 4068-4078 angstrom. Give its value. -0.6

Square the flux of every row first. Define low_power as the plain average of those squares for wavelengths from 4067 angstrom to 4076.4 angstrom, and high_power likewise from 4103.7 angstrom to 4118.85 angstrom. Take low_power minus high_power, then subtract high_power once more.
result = -98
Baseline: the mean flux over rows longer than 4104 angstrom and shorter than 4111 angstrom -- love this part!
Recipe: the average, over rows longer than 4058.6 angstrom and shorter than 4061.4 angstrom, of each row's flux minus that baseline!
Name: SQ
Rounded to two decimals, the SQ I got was -0.25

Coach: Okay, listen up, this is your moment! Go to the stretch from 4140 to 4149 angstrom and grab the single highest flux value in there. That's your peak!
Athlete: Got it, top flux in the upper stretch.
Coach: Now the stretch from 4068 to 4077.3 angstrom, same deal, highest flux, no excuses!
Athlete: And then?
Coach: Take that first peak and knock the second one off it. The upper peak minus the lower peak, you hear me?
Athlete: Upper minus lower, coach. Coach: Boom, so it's -0.6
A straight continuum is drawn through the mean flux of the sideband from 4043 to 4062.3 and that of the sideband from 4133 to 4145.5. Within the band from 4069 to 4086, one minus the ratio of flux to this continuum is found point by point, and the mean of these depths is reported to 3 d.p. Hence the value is -0.036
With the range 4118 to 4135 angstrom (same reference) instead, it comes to -0.006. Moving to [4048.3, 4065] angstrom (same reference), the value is 0.000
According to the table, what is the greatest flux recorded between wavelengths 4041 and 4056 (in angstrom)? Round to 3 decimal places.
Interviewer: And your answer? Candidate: 9.838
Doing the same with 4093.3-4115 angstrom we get 10.270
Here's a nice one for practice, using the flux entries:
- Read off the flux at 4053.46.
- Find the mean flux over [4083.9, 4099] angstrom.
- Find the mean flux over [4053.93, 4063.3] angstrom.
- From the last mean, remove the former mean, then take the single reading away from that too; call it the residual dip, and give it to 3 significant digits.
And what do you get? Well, -10.0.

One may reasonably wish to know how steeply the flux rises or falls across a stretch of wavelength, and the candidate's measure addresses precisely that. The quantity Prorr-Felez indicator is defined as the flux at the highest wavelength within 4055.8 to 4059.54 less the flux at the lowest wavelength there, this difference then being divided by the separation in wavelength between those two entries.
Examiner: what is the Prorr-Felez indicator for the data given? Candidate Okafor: 0.13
